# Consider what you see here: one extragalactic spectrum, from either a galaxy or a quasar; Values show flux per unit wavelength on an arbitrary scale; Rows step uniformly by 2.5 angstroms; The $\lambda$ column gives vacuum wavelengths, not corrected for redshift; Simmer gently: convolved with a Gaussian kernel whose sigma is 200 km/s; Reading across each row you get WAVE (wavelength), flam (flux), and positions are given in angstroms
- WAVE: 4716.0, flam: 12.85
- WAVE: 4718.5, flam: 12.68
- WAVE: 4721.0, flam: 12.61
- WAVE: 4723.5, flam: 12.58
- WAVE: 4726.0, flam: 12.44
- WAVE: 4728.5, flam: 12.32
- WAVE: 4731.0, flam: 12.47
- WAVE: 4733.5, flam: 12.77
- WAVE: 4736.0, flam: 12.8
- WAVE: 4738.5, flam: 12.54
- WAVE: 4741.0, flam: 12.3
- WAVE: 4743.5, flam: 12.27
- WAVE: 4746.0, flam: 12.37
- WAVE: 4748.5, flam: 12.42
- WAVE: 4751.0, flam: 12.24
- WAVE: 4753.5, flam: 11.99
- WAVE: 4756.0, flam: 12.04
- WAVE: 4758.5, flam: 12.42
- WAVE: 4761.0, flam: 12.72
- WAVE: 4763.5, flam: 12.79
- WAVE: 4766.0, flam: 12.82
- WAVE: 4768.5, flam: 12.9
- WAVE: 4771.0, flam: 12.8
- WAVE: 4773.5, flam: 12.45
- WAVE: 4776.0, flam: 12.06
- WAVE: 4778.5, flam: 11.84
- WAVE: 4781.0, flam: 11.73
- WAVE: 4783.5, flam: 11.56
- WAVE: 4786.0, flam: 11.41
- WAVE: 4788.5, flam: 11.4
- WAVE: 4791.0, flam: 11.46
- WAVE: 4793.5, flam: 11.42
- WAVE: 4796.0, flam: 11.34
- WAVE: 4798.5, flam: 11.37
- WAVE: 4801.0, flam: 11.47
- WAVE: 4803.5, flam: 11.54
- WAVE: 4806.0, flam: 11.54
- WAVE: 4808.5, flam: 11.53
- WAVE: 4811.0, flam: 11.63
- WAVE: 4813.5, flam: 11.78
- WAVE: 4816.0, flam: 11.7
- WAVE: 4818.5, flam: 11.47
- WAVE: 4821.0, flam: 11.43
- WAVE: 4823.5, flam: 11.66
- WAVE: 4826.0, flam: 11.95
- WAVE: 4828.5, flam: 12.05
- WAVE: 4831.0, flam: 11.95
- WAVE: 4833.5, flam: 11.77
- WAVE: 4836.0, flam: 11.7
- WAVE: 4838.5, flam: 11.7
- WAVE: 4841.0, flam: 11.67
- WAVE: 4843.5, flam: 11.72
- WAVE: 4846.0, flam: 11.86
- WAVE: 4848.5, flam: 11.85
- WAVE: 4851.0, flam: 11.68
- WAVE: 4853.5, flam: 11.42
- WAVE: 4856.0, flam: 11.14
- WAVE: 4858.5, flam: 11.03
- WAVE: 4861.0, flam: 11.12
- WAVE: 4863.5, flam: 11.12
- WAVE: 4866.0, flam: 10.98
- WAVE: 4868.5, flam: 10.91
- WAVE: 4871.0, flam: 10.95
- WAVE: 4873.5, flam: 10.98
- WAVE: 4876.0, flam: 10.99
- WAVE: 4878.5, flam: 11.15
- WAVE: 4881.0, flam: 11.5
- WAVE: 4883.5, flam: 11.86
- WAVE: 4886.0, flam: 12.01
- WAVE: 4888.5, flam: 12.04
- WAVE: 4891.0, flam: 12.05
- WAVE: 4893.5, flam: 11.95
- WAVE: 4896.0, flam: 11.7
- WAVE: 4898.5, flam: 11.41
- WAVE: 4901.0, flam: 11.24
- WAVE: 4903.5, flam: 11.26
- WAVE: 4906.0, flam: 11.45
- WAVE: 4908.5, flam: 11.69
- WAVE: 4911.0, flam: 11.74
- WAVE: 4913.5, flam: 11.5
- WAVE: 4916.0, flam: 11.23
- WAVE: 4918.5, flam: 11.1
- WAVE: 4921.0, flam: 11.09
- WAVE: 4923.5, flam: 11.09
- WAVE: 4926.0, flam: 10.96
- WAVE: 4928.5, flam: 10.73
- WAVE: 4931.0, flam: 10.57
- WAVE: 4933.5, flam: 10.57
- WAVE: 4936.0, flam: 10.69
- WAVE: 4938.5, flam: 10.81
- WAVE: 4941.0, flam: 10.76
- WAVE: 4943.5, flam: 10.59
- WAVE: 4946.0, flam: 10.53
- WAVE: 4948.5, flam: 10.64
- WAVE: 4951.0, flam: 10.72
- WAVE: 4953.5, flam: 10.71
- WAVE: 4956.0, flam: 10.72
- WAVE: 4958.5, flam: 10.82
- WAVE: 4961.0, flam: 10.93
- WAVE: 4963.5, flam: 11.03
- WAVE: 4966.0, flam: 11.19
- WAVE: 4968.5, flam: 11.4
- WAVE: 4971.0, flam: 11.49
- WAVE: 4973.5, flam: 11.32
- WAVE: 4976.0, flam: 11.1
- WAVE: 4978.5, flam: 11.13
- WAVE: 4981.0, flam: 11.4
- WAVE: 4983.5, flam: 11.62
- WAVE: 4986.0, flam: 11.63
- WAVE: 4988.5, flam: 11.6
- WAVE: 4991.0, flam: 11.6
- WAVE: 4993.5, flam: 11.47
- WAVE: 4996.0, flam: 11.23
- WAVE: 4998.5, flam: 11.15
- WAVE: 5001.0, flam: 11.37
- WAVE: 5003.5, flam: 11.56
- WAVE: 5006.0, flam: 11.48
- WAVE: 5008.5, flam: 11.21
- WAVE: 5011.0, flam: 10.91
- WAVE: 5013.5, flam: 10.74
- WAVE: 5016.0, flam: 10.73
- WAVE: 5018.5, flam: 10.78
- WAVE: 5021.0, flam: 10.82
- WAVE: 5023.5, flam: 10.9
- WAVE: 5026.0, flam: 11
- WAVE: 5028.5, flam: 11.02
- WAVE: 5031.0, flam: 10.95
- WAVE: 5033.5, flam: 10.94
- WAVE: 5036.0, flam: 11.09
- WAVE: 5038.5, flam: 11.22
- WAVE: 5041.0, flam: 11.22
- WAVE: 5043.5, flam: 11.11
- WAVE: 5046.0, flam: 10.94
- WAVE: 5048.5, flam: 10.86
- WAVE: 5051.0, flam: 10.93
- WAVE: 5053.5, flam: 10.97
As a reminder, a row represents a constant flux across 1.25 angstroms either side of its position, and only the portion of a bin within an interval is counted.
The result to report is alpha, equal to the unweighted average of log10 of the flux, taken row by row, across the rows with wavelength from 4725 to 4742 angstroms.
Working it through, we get 1.10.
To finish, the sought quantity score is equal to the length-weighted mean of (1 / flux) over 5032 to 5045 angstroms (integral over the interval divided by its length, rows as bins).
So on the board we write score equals 0.0900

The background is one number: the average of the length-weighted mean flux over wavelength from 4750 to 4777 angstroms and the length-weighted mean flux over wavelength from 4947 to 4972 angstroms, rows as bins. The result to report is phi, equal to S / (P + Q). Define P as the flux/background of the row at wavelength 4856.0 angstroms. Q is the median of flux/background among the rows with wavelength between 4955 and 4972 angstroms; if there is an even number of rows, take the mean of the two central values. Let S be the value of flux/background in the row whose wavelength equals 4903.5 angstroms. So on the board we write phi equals 0.508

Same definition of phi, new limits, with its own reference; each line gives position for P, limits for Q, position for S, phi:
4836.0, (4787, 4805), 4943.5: 0.458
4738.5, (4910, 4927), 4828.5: 0.510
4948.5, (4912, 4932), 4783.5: 0.532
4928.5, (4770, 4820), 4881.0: 0.516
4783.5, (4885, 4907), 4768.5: 0.555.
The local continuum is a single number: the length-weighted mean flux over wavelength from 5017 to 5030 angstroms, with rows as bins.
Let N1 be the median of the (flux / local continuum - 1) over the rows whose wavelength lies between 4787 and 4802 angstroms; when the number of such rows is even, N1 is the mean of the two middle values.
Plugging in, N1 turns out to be 0.047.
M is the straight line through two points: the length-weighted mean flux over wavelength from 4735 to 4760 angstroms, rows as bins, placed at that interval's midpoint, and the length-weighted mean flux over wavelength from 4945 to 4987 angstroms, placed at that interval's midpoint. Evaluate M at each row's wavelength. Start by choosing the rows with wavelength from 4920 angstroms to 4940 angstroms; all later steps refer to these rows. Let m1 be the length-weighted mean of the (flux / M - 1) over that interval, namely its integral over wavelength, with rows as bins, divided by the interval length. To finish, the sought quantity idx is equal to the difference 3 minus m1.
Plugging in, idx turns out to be 3.04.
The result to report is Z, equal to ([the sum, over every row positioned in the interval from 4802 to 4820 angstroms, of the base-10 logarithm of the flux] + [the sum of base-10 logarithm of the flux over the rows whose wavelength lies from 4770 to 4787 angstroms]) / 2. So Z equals 7.50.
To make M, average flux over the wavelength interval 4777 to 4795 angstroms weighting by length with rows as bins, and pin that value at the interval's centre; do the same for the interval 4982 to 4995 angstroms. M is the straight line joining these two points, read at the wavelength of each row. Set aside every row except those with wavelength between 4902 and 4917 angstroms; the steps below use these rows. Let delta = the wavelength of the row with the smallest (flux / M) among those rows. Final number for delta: 4916.0 angstroms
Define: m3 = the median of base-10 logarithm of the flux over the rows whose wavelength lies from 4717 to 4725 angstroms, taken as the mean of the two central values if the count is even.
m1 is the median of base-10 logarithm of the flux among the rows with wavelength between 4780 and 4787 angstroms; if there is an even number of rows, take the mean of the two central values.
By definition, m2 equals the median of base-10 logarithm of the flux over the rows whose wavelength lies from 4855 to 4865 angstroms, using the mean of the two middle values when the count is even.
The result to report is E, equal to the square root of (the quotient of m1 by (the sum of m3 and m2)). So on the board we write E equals 0.704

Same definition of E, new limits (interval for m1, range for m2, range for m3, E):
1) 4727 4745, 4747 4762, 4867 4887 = 0.716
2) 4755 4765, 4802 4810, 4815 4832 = 0.718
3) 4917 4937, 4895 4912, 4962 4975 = 0.700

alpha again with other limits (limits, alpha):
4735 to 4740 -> 1.10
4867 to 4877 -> 1.04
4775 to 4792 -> 1.07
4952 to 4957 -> 1.03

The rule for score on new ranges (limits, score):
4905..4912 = 0.0860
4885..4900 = 0.0844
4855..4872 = 0.0906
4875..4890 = 0.0862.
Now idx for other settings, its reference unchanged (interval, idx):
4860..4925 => 3.01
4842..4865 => 3.03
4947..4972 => 3.01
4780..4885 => 3.03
